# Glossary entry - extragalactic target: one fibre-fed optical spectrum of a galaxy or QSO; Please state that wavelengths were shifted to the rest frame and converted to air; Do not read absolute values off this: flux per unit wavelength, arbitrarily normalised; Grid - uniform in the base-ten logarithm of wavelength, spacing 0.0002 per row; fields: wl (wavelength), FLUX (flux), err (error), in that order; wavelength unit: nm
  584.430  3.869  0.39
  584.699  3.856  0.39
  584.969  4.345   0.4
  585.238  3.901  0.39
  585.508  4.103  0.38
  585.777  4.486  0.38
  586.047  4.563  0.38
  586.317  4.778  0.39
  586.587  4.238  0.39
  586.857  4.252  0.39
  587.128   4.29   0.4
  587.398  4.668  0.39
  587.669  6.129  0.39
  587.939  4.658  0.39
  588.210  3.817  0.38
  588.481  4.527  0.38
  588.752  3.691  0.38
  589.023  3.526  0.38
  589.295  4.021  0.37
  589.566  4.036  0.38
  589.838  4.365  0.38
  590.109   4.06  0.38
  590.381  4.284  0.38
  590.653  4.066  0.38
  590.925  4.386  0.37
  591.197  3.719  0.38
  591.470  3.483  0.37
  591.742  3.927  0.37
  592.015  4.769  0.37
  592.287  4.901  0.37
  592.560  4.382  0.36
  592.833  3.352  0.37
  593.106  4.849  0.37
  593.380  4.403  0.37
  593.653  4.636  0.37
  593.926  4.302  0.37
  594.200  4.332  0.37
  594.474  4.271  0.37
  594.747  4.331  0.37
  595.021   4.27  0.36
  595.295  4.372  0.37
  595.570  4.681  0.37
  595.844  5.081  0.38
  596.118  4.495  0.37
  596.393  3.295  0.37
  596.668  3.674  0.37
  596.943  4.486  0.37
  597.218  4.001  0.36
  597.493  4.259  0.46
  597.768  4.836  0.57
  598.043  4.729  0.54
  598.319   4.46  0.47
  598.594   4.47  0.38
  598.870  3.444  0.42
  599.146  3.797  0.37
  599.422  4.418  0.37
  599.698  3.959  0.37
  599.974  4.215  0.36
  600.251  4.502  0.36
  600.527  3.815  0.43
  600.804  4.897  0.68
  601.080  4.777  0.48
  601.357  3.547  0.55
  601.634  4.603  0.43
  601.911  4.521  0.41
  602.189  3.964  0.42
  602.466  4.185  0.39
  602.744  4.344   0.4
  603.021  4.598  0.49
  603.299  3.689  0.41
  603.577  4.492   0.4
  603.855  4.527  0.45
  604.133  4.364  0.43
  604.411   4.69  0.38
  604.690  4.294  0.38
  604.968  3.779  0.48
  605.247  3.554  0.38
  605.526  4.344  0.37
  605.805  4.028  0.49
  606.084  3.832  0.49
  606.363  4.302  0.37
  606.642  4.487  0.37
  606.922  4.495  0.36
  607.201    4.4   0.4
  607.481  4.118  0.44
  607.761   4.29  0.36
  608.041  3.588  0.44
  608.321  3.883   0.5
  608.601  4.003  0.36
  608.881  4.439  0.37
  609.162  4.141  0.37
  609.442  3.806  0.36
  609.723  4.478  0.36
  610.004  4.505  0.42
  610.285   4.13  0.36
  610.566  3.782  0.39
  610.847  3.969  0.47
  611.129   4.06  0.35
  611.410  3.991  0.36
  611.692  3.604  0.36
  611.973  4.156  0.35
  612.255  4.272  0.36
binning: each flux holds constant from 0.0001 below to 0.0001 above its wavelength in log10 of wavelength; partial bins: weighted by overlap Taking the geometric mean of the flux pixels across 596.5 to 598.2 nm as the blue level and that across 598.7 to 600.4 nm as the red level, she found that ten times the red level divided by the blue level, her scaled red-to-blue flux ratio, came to 9.4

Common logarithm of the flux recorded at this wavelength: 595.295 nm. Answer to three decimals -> 0.641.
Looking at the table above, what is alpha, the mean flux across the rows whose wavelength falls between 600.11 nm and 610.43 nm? 4.23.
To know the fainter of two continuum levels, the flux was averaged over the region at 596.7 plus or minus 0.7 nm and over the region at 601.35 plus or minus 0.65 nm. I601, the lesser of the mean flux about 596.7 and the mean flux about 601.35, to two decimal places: 3.99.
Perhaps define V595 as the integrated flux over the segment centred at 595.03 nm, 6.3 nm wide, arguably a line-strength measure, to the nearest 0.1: 27.6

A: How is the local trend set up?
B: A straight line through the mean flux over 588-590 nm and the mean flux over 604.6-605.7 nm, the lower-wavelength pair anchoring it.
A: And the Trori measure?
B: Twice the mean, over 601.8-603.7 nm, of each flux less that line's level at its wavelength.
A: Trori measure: 0.53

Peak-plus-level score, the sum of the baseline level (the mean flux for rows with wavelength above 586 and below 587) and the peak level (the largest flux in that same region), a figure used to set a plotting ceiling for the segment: 9.2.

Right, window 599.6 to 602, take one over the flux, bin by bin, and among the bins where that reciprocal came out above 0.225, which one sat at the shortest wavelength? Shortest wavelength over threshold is 599.698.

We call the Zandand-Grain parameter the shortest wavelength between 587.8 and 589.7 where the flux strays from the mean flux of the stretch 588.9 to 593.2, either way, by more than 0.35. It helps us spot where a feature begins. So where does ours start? 587.939 nm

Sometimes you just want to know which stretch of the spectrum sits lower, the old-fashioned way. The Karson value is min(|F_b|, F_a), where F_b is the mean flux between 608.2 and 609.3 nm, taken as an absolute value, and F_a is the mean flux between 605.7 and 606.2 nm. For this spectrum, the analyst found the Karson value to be 3.93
